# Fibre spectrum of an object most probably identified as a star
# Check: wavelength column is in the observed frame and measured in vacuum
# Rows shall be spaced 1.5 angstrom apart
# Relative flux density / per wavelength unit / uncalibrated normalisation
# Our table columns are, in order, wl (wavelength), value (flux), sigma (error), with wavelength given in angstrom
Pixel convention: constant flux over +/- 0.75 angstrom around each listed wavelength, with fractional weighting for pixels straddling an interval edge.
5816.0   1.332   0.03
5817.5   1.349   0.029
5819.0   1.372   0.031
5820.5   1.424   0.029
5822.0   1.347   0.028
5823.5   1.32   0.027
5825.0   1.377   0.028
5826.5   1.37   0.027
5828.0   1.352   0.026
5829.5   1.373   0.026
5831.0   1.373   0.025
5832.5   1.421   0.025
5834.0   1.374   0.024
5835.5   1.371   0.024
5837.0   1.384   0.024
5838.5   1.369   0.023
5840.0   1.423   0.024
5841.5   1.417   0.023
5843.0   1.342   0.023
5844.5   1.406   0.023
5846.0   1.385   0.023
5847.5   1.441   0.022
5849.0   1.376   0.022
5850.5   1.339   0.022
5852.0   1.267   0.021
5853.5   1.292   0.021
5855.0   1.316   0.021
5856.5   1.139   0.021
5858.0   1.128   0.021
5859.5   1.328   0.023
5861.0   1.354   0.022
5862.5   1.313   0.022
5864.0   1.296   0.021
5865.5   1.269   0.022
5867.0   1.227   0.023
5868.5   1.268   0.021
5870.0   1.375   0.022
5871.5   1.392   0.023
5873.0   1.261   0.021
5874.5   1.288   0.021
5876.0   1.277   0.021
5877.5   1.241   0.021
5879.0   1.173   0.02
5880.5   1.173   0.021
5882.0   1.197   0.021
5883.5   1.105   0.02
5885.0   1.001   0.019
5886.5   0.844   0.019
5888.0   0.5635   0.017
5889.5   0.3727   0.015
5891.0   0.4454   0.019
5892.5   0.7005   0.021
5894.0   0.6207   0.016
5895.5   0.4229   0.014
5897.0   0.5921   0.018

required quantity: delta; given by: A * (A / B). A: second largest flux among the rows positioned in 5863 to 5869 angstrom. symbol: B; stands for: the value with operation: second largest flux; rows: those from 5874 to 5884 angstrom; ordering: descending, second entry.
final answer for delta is 1.3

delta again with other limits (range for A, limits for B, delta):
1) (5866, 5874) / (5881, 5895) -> 1.7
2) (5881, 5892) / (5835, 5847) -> 0.9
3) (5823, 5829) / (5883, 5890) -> 1.9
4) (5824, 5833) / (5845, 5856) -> 1.4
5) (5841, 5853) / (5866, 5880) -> 1.5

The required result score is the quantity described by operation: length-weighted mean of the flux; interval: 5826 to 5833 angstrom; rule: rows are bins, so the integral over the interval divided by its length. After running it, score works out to 1.38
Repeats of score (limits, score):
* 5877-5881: 1.19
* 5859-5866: 1.31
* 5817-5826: 1.37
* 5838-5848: 1.40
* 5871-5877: 1.30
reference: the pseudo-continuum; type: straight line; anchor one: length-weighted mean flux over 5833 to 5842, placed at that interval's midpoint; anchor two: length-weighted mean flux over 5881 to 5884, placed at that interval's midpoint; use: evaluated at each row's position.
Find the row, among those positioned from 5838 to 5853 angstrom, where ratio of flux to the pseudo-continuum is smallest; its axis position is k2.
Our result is 5852.0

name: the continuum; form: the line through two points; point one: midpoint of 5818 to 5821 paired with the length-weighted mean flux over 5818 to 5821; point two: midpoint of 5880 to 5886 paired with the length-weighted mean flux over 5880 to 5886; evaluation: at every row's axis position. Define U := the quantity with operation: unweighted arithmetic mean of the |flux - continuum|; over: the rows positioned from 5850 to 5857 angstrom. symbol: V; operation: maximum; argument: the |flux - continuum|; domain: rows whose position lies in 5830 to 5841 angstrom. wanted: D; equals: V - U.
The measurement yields 0.06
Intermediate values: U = 0.07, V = 0.12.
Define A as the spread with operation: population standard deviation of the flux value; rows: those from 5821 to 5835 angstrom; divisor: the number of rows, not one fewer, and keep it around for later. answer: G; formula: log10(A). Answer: -1.59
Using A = 0.03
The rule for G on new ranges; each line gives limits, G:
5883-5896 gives -0.61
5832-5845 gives -1.57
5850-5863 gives -1.10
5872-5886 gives -1.06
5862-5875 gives -1.29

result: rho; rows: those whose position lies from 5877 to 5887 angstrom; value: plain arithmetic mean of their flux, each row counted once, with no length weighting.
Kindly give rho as 1.10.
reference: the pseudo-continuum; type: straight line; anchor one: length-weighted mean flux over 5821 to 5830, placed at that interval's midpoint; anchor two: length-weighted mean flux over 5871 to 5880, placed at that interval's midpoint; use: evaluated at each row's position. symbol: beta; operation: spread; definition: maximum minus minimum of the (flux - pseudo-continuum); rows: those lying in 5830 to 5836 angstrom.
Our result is 0.05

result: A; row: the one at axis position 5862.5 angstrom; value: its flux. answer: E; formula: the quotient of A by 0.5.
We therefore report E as 2.63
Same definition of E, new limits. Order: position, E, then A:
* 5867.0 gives 2.45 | 1.227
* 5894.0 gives 1.24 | 0.6207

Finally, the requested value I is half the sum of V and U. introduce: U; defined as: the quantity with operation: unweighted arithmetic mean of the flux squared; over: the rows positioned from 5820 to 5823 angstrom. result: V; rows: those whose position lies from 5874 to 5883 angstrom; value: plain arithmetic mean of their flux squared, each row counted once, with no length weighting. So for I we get 1.71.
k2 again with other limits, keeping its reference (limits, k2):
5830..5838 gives 5831.0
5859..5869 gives 5867.0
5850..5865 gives 5858.0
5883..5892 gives 5889.5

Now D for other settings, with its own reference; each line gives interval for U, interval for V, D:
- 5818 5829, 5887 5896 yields 0.68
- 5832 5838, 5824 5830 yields -0.04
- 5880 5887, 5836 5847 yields 0.03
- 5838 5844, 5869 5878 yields 0.14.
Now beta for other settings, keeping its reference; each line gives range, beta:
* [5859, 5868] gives 0.12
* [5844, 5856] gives 0.17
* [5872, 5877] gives 0.03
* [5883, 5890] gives 0.72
